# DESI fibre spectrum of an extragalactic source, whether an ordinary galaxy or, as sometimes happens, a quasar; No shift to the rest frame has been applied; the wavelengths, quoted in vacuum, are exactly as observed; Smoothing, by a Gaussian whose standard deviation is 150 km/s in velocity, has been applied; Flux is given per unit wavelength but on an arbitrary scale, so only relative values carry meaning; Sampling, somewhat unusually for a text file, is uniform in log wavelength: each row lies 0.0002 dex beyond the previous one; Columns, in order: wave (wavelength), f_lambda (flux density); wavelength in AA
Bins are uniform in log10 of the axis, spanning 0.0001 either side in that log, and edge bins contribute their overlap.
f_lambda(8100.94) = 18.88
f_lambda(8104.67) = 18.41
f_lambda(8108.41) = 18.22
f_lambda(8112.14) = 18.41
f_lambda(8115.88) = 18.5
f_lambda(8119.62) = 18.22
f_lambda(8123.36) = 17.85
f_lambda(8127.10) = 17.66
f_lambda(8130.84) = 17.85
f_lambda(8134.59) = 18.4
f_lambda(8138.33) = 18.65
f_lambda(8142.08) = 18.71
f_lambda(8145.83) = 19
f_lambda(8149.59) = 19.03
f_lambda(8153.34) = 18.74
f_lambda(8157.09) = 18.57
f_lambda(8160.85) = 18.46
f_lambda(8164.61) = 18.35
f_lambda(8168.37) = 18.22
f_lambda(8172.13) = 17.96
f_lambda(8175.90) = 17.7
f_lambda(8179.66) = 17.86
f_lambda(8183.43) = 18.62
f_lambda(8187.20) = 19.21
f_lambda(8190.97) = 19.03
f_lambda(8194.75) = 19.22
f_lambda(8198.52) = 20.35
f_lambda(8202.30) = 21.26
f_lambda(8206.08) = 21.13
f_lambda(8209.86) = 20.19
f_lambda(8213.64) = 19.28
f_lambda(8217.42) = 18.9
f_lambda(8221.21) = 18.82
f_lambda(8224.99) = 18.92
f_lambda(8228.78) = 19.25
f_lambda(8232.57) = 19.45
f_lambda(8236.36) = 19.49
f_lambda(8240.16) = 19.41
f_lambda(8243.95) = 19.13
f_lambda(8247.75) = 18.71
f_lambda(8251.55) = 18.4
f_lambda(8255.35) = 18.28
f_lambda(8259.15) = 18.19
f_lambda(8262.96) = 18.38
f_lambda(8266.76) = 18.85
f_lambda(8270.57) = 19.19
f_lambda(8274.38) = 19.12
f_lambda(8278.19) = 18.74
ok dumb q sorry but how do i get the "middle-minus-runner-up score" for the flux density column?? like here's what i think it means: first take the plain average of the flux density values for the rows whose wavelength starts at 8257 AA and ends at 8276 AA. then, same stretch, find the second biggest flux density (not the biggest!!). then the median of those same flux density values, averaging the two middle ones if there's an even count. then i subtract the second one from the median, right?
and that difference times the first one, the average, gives -5.1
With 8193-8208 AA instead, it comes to -8.0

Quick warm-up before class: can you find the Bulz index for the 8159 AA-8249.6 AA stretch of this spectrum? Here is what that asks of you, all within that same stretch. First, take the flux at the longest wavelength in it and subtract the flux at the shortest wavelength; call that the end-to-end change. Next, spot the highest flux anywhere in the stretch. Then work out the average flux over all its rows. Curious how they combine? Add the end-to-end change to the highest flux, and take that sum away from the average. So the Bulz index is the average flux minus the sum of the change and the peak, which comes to -2.39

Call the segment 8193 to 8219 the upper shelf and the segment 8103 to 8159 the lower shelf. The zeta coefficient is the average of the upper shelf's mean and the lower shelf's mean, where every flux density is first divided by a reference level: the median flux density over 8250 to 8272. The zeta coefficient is 1.05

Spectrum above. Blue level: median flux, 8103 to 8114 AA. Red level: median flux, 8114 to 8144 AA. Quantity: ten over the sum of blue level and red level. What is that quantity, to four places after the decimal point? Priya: 0.2723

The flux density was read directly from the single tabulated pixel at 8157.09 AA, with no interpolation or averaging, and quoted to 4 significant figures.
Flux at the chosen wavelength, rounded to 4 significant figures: 18.57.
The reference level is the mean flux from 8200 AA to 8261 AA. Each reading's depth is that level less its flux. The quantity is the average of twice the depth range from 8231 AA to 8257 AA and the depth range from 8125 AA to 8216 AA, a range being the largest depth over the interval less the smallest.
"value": 3.01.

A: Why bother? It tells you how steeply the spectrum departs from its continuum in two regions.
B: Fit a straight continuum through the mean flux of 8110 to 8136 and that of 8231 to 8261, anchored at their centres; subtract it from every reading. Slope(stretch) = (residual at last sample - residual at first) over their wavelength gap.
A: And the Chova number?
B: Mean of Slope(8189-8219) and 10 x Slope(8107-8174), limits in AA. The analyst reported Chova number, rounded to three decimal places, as -0.057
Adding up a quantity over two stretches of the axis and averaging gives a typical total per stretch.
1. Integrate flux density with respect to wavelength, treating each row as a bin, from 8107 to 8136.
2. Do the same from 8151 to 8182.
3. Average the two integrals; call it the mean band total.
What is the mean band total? 546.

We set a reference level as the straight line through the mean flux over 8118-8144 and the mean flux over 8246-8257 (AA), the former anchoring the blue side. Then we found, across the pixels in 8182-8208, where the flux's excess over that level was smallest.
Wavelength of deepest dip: 8183.43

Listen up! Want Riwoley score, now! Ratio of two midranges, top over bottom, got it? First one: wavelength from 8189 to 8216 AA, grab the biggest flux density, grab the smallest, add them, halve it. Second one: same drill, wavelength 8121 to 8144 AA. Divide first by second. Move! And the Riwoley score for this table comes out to 1.11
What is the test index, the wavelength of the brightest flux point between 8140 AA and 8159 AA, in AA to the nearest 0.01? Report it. 8149.59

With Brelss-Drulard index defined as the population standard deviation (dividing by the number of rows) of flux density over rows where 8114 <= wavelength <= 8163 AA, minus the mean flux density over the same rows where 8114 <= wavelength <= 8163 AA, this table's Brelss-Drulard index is -18.02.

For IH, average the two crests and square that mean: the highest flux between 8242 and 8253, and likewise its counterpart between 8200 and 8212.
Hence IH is 408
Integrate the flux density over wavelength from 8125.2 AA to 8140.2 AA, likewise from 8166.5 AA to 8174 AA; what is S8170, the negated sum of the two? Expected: -408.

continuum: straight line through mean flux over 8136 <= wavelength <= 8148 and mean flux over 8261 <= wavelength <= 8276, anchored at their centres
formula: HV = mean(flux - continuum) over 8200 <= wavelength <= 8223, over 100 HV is 0.011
